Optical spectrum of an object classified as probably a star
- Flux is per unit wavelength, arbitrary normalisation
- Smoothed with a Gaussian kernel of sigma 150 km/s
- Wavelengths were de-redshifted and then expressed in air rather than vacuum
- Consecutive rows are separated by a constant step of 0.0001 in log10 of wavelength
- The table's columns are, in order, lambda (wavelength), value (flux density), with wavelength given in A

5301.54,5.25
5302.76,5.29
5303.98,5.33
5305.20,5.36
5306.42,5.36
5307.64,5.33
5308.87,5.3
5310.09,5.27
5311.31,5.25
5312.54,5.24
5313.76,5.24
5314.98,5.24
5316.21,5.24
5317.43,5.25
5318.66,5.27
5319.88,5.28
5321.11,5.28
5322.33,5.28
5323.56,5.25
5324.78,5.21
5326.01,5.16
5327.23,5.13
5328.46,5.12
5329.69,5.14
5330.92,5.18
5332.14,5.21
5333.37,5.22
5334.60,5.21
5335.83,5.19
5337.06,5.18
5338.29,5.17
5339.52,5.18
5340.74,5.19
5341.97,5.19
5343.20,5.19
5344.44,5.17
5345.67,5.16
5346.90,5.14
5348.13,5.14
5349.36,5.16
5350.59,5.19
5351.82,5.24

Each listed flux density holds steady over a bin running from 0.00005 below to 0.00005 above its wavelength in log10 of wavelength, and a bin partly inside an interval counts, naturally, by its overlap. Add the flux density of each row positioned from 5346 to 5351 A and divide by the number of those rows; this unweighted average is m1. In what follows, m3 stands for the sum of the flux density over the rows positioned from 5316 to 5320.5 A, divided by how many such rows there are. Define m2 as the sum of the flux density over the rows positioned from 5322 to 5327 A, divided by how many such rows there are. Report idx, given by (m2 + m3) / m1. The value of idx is 2.03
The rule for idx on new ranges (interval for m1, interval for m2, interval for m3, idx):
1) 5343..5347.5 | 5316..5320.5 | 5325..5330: 2.01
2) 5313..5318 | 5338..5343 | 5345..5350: 1.97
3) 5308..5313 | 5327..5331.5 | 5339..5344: 1.96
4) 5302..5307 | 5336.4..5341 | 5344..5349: 1.94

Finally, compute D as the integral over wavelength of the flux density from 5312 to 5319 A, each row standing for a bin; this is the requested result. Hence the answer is 36.7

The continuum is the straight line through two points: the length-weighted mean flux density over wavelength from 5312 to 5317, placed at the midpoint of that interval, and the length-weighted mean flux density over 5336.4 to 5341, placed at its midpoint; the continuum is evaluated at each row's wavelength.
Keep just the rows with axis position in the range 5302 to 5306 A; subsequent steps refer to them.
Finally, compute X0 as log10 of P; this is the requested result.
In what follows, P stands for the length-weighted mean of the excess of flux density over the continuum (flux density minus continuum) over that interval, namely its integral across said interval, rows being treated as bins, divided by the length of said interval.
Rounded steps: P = 0.05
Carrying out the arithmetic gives -1.3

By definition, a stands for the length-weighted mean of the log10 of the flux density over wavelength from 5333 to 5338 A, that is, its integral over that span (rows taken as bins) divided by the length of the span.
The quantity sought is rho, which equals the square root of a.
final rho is 0.846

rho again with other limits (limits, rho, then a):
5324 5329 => 0.845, 0.713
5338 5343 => 0.846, 0.716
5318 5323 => 0.850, 0.722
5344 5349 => 0.844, 0.713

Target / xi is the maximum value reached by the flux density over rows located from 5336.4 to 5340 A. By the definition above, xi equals 5.18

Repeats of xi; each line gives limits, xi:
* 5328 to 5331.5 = 5.18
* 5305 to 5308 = 5.36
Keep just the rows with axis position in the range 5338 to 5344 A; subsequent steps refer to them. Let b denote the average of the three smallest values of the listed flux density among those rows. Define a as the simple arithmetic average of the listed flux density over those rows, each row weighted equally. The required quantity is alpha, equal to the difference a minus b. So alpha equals 0.004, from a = 5.18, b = 5.180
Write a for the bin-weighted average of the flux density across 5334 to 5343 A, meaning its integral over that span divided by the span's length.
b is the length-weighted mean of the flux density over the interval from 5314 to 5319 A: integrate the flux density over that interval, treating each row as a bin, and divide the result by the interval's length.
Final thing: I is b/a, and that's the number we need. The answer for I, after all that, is 1.01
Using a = 5.19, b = 5.24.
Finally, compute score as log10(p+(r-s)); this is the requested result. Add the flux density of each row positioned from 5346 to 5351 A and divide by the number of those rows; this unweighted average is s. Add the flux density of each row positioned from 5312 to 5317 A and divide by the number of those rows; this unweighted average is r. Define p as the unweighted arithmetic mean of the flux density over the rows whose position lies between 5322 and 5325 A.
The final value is 0.727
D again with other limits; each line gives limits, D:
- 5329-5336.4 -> 38.4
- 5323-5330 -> 36.2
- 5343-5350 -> 36.1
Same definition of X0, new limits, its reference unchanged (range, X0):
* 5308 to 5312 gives -1.7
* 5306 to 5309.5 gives -1.2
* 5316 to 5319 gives -1.8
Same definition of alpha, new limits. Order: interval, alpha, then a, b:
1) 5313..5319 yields 0.008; 5.25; 5.240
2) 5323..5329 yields 0.037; 5.17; 5.137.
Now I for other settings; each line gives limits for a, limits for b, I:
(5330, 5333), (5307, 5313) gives 1.01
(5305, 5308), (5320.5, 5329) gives 0.97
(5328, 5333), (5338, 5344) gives 1.00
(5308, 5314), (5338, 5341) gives 0.99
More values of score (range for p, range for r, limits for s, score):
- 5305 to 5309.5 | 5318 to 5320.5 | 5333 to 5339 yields 0.734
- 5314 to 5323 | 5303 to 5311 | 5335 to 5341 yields 0.733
